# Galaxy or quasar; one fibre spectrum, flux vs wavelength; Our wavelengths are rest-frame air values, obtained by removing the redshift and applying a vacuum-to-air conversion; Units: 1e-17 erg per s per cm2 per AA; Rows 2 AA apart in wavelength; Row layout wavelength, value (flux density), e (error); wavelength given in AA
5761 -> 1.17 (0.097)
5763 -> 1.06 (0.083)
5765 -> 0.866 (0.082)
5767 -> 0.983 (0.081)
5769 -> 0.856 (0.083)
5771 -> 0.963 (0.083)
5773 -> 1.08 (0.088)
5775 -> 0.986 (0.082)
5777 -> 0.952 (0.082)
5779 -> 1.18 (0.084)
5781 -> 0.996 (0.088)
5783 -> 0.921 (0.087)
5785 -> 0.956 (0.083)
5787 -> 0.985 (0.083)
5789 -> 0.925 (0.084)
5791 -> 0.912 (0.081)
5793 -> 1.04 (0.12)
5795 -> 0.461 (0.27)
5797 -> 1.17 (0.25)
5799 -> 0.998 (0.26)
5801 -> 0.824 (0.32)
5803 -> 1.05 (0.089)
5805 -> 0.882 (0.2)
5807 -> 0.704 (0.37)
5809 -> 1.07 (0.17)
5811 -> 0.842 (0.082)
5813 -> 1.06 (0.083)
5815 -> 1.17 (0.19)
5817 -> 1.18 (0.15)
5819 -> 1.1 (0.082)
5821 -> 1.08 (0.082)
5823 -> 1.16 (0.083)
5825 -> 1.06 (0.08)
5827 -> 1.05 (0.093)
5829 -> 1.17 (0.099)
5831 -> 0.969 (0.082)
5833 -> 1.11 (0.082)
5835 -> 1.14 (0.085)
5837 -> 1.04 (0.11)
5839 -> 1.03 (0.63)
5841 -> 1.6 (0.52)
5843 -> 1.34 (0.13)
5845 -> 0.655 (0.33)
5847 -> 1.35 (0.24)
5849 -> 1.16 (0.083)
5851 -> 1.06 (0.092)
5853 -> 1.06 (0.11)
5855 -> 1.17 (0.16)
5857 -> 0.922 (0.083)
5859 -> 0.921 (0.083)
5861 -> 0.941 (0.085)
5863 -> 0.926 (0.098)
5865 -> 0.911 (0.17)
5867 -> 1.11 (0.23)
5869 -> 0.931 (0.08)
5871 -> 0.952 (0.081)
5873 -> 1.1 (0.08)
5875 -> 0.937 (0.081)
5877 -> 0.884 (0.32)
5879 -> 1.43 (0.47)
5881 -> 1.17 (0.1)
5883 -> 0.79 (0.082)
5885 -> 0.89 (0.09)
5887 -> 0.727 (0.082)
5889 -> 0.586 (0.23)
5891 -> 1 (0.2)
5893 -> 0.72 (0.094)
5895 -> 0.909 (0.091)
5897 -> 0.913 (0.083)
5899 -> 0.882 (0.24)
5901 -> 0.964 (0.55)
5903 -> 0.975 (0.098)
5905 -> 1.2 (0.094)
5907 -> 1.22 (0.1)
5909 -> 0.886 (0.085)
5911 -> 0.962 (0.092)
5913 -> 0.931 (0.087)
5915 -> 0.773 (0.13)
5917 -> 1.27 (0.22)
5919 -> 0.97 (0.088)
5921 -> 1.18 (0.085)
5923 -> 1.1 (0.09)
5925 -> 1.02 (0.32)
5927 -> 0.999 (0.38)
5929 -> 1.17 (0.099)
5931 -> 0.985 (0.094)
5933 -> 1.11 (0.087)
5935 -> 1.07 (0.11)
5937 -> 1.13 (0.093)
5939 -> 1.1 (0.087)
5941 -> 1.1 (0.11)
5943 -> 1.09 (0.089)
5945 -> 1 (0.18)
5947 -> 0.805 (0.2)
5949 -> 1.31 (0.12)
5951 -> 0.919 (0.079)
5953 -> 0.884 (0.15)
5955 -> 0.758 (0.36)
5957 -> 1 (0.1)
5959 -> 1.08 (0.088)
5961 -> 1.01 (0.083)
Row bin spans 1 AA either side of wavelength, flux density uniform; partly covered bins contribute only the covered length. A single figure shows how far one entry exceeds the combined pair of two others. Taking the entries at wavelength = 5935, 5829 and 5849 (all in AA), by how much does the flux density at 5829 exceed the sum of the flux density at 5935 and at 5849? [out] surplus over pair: -1.06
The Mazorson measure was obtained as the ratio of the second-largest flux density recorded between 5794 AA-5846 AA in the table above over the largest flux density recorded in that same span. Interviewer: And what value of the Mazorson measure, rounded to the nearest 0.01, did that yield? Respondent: 0.84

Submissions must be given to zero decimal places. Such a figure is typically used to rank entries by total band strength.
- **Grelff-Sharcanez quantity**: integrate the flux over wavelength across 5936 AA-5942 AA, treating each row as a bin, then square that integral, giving 44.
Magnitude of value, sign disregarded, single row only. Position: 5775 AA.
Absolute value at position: 0.99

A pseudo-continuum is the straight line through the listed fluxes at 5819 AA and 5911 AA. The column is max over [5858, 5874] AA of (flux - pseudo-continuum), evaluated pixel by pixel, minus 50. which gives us -49.9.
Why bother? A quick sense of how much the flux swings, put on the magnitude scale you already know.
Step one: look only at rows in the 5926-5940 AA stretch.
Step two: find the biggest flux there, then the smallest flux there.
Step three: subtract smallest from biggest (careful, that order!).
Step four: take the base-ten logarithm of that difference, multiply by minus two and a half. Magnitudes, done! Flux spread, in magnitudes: 1.8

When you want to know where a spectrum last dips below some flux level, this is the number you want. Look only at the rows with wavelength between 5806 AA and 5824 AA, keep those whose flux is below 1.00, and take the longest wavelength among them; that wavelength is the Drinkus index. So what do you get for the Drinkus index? 5811 AA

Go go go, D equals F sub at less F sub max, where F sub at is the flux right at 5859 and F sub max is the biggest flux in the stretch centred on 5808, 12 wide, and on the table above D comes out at -0.15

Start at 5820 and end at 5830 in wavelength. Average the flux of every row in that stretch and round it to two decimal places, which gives 1.10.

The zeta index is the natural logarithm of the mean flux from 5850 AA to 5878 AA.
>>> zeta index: -0.01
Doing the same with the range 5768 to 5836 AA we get 0.00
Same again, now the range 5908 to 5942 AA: 0.04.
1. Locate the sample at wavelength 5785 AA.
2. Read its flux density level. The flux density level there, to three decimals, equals 0.956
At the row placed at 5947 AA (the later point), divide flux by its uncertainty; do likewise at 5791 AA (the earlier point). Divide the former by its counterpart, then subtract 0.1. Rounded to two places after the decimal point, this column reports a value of 0.26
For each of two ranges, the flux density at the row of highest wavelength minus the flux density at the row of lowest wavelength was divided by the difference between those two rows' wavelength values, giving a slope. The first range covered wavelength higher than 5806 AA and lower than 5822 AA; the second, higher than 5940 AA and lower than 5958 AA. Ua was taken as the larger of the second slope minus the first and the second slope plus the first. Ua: 0.021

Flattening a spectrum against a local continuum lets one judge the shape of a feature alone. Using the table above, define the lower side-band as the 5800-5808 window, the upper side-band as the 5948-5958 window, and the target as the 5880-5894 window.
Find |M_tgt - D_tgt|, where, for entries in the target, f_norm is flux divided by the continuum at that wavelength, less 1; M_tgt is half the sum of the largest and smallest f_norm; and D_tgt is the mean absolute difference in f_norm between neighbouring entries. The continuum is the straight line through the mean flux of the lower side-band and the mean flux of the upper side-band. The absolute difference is 0.32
